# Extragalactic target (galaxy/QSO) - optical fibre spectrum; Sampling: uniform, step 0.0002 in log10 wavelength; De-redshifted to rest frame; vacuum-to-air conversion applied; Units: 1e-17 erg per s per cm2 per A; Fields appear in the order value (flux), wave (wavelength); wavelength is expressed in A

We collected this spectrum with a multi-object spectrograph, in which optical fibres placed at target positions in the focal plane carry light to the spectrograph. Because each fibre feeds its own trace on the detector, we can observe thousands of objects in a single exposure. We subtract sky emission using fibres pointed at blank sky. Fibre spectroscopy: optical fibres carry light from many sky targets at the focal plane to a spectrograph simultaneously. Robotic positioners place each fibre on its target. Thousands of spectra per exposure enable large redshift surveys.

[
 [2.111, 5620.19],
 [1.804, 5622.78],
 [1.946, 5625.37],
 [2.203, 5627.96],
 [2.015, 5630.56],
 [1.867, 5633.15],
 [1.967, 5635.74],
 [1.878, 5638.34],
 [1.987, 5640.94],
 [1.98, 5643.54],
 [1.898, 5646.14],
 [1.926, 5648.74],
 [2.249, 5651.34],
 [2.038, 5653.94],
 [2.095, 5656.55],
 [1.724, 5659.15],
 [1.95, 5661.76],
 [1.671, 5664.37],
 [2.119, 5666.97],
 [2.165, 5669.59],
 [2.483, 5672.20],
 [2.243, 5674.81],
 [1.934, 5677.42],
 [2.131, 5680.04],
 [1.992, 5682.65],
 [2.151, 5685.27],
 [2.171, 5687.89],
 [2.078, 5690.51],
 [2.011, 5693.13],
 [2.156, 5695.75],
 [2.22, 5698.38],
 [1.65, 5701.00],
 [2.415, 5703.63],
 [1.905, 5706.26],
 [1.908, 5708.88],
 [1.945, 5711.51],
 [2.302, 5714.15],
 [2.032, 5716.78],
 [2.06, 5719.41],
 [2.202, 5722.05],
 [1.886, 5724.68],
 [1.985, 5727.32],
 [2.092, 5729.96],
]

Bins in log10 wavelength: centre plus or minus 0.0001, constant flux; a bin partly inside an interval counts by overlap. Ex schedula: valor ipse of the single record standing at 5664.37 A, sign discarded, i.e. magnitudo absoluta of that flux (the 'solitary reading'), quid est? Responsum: 1.67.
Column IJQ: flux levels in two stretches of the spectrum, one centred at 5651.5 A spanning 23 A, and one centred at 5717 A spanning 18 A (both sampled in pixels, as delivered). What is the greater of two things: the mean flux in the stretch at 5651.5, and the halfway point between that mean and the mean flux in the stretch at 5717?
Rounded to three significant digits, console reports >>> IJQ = 2.02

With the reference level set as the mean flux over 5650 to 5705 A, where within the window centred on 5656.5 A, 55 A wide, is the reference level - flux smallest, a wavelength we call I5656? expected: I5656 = 5672.20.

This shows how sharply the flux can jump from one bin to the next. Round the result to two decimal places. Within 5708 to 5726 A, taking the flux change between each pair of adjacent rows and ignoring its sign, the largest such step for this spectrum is 0.36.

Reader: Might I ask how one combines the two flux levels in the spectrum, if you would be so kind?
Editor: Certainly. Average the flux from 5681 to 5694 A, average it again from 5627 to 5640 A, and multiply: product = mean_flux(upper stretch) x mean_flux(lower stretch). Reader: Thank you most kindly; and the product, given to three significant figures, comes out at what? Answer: 4.13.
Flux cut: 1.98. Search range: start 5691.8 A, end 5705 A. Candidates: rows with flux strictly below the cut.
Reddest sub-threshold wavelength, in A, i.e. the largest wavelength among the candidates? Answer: 5701.00 A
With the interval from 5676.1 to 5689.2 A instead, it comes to 5677.42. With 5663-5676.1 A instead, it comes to 5664.37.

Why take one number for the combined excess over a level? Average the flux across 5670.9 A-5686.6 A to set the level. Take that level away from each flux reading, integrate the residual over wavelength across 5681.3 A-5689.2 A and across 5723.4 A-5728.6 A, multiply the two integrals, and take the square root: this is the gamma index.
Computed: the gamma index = 0.68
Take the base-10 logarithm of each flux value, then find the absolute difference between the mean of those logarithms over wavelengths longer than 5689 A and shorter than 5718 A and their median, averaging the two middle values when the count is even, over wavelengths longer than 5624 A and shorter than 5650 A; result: 0.020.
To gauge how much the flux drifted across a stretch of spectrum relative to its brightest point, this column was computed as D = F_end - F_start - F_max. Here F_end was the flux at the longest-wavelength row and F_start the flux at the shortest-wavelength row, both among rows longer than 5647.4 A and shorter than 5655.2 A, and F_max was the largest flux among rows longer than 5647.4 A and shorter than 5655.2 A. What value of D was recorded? -2.14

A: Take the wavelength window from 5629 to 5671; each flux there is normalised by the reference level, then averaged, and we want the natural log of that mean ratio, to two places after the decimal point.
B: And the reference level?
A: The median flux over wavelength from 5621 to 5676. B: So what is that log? 0.00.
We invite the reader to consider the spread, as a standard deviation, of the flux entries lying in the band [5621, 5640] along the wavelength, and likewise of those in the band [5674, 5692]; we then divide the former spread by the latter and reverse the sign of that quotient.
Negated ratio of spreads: -1.2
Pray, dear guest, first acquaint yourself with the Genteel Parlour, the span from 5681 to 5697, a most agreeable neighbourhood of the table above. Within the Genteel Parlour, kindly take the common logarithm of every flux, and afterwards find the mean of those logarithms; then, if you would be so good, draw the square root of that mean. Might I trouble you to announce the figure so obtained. 0.566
